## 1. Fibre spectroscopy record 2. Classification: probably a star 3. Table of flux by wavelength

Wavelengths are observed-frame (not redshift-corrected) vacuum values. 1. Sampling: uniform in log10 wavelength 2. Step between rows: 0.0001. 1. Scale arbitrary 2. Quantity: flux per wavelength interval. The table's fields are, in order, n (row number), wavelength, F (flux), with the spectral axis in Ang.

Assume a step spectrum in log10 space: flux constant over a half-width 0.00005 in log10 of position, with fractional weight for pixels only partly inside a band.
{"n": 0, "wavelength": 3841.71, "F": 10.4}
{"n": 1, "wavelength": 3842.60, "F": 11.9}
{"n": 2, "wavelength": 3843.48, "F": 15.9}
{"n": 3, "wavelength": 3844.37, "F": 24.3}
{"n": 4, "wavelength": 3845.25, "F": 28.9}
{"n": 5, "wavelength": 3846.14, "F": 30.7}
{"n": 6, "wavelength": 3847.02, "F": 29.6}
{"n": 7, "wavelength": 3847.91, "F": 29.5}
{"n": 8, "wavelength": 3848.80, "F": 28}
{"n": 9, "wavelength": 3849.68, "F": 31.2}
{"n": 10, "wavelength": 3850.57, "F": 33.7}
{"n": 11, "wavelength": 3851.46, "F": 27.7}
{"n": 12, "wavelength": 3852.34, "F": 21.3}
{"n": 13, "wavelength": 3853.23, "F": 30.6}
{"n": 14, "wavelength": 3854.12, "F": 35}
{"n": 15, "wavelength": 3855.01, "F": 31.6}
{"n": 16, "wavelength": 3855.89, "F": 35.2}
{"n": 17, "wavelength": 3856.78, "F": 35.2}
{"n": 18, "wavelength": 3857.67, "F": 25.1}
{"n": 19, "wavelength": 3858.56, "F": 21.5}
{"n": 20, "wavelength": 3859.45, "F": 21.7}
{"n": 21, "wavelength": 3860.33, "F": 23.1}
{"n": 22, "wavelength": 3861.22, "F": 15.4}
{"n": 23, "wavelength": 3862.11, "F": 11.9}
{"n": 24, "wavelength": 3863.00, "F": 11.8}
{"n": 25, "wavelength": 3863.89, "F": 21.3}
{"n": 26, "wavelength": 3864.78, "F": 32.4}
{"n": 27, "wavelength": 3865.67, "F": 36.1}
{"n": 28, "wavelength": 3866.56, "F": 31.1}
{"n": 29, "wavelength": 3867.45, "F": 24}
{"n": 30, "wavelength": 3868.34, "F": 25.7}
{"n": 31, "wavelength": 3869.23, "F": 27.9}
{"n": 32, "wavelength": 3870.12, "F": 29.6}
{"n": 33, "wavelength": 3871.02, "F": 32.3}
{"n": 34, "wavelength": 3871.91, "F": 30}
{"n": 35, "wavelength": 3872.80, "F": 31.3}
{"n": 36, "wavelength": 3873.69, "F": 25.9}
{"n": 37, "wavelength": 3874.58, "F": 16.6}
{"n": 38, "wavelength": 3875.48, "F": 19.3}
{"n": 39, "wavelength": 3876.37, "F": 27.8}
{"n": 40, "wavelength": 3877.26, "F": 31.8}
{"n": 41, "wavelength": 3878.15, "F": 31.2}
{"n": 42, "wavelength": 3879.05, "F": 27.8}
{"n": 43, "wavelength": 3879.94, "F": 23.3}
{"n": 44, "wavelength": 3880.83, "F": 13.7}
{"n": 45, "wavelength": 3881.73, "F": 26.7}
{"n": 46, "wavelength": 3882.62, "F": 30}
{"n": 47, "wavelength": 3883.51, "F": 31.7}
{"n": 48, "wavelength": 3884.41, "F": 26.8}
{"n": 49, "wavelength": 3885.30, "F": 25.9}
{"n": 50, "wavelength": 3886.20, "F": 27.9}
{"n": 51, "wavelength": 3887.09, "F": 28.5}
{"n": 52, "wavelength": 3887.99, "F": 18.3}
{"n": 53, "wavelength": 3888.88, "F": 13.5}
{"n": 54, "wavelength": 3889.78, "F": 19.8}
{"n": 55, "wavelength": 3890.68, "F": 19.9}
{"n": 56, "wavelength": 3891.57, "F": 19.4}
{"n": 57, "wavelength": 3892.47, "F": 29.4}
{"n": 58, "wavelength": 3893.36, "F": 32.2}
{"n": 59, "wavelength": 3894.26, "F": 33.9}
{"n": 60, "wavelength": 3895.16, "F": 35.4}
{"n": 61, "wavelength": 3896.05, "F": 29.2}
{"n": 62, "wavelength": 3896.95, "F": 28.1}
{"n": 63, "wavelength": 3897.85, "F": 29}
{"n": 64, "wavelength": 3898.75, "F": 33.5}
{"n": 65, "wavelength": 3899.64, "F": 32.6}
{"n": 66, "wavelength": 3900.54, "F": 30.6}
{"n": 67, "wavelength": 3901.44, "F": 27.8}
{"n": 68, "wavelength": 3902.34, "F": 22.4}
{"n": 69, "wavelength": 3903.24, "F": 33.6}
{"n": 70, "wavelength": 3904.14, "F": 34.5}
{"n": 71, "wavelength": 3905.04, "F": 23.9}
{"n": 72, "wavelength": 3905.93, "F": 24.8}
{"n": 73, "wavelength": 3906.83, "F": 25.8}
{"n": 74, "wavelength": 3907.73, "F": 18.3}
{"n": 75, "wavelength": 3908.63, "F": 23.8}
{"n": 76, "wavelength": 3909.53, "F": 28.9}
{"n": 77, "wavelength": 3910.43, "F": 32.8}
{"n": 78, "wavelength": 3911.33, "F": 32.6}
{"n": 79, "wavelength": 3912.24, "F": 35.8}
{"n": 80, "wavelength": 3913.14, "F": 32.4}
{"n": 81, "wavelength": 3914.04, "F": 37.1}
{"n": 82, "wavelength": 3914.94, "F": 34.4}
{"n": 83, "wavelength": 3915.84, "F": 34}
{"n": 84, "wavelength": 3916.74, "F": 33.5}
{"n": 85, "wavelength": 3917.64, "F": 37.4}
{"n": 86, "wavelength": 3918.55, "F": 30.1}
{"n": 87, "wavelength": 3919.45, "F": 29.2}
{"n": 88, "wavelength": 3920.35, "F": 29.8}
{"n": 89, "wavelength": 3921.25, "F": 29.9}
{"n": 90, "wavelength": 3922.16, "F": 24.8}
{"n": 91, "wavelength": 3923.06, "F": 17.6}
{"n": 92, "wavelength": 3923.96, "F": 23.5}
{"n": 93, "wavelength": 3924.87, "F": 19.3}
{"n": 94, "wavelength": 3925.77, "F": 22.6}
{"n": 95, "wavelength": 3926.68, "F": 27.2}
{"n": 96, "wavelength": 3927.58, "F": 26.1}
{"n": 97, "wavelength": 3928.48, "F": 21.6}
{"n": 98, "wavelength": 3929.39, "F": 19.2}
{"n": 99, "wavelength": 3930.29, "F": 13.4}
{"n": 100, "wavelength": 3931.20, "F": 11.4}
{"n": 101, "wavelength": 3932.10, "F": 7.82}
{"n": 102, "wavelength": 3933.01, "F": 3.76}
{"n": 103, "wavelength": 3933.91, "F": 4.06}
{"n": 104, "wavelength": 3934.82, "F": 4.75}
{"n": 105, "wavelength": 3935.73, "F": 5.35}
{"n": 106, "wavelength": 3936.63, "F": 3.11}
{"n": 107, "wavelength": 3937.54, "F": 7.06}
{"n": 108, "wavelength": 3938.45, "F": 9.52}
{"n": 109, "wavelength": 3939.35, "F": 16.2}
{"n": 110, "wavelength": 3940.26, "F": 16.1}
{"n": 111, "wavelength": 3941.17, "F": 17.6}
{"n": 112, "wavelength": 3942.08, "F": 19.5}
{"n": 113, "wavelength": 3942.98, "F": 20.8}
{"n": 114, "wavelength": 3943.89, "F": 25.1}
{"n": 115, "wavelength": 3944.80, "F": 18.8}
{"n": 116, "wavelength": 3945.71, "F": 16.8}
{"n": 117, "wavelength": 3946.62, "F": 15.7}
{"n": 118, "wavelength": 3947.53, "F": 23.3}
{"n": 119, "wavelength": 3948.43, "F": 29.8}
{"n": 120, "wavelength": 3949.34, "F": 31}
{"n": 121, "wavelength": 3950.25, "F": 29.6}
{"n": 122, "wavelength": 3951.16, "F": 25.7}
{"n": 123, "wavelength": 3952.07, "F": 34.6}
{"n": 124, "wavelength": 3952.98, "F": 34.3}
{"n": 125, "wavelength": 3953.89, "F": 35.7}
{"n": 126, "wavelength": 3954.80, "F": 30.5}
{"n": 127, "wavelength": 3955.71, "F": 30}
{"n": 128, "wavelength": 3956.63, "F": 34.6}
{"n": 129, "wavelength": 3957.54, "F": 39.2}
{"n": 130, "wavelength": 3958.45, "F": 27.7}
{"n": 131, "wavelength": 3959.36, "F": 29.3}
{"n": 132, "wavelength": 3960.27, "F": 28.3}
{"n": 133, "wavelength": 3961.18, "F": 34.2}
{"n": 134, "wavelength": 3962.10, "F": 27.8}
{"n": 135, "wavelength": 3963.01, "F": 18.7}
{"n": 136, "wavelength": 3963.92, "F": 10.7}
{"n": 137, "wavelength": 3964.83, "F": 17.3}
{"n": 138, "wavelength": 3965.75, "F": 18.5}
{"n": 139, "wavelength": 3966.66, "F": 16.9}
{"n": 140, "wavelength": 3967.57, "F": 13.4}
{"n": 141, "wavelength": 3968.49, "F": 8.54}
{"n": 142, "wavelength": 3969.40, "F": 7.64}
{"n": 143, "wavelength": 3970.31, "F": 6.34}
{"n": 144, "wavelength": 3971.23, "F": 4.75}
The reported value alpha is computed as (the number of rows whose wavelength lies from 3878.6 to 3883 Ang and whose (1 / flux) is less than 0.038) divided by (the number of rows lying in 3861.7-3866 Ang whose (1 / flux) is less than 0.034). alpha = 1.5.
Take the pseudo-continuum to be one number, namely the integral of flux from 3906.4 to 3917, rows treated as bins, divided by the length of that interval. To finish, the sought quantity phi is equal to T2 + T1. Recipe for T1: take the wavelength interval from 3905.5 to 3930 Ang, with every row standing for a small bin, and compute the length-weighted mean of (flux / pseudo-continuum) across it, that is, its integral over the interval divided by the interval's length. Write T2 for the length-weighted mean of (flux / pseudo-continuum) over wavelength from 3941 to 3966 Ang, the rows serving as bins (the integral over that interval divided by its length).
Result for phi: 1.8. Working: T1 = 0.9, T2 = 0.85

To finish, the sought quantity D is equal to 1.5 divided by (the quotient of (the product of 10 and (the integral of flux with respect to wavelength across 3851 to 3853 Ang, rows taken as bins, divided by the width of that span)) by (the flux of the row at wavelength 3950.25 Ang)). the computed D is 0.18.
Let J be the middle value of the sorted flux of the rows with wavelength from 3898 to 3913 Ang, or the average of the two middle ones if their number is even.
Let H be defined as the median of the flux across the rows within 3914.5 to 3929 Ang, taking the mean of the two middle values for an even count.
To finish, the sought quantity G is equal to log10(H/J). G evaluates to -0.023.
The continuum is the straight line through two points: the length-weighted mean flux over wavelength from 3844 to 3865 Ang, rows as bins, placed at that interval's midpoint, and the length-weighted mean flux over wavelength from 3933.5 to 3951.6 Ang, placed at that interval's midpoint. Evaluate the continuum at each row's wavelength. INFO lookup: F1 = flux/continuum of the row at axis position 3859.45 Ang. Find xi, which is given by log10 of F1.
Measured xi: -0.08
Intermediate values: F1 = 0.8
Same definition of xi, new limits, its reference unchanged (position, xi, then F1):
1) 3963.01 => 0.10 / 1.3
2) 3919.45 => 0.18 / 1.5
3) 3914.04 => 0.27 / 1.8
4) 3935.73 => -0.52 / 0.3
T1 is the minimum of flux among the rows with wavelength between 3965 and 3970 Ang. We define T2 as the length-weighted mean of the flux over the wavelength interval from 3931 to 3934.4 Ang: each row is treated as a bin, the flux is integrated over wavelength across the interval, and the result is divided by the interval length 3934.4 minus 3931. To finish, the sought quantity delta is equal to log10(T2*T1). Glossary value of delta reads 1.69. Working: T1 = 7.64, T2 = 6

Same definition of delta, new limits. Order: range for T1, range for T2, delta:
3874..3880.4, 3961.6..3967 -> 2.49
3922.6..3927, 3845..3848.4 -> 2.72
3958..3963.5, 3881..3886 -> 2.71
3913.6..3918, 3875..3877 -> 2.91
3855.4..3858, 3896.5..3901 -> 2.89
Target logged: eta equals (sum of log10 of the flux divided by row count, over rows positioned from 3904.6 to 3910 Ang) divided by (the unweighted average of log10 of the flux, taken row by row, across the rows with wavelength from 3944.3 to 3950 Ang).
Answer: 1.03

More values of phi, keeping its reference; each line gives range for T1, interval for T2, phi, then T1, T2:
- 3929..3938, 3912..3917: 1.4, 0.3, 1.12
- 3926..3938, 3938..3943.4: 0.9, 0.4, 0.54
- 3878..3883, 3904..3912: 1.7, 0.8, 0.89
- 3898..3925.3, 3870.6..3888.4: 1.8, 0.9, 0.86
